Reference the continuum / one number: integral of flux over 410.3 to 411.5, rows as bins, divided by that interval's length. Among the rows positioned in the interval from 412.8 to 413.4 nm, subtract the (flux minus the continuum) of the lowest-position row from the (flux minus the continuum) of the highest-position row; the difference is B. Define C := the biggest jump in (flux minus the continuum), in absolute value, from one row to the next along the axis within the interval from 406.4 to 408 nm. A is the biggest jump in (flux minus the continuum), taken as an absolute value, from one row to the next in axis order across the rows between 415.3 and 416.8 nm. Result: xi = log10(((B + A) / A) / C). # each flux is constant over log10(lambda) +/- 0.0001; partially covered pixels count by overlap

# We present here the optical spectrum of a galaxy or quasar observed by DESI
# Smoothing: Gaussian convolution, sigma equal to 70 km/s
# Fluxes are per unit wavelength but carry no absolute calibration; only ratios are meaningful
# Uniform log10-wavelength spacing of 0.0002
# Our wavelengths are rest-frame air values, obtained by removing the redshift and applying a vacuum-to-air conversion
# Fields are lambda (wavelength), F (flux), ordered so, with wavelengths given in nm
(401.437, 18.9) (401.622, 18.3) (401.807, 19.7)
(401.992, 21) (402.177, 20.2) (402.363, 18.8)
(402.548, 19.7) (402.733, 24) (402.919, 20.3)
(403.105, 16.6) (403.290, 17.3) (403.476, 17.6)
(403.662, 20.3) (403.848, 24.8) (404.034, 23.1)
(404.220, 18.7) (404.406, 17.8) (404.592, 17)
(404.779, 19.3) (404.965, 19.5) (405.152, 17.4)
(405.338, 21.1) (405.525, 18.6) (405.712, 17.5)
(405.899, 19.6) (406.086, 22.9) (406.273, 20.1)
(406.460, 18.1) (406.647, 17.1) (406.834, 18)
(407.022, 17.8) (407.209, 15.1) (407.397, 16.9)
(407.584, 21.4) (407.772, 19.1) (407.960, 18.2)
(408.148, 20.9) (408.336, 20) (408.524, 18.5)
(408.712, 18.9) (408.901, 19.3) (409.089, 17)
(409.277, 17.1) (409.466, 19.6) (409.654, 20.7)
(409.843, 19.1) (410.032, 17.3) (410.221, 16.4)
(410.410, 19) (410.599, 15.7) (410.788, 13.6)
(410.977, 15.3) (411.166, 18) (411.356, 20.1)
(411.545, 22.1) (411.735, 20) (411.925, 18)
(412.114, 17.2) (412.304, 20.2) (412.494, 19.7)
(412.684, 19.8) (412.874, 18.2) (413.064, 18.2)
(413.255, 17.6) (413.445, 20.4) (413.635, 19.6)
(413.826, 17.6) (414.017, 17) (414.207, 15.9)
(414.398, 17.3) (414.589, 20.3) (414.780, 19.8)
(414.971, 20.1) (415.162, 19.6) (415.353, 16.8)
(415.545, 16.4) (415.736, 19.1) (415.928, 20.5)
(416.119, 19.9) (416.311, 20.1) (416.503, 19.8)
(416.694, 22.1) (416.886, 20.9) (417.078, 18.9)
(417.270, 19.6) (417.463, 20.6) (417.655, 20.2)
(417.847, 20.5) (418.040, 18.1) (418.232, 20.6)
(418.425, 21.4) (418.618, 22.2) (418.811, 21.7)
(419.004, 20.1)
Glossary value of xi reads -0.8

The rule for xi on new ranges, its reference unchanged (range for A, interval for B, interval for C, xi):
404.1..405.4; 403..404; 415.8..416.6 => 0.7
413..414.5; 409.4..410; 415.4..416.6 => -0.5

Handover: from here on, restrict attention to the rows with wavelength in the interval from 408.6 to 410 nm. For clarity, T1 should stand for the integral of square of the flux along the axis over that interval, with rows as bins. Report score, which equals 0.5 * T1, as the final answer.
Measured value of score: 247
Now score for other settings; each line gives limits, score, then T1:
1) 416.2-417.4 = 246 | 493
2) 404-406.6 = 484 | 968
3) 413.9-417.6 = 687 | 1374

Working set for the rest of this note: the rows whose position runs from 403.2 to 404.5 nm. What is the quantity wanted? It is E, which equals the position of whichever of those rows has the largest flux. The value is 403.848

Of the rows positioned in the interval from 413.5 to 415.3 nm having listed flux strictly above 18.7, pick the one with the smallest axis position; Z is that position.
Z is 413.635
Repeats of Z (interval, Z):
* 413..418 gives 413.445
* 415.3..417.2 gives 415.736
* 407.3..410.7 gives 407.584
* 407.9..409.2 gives 408.148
